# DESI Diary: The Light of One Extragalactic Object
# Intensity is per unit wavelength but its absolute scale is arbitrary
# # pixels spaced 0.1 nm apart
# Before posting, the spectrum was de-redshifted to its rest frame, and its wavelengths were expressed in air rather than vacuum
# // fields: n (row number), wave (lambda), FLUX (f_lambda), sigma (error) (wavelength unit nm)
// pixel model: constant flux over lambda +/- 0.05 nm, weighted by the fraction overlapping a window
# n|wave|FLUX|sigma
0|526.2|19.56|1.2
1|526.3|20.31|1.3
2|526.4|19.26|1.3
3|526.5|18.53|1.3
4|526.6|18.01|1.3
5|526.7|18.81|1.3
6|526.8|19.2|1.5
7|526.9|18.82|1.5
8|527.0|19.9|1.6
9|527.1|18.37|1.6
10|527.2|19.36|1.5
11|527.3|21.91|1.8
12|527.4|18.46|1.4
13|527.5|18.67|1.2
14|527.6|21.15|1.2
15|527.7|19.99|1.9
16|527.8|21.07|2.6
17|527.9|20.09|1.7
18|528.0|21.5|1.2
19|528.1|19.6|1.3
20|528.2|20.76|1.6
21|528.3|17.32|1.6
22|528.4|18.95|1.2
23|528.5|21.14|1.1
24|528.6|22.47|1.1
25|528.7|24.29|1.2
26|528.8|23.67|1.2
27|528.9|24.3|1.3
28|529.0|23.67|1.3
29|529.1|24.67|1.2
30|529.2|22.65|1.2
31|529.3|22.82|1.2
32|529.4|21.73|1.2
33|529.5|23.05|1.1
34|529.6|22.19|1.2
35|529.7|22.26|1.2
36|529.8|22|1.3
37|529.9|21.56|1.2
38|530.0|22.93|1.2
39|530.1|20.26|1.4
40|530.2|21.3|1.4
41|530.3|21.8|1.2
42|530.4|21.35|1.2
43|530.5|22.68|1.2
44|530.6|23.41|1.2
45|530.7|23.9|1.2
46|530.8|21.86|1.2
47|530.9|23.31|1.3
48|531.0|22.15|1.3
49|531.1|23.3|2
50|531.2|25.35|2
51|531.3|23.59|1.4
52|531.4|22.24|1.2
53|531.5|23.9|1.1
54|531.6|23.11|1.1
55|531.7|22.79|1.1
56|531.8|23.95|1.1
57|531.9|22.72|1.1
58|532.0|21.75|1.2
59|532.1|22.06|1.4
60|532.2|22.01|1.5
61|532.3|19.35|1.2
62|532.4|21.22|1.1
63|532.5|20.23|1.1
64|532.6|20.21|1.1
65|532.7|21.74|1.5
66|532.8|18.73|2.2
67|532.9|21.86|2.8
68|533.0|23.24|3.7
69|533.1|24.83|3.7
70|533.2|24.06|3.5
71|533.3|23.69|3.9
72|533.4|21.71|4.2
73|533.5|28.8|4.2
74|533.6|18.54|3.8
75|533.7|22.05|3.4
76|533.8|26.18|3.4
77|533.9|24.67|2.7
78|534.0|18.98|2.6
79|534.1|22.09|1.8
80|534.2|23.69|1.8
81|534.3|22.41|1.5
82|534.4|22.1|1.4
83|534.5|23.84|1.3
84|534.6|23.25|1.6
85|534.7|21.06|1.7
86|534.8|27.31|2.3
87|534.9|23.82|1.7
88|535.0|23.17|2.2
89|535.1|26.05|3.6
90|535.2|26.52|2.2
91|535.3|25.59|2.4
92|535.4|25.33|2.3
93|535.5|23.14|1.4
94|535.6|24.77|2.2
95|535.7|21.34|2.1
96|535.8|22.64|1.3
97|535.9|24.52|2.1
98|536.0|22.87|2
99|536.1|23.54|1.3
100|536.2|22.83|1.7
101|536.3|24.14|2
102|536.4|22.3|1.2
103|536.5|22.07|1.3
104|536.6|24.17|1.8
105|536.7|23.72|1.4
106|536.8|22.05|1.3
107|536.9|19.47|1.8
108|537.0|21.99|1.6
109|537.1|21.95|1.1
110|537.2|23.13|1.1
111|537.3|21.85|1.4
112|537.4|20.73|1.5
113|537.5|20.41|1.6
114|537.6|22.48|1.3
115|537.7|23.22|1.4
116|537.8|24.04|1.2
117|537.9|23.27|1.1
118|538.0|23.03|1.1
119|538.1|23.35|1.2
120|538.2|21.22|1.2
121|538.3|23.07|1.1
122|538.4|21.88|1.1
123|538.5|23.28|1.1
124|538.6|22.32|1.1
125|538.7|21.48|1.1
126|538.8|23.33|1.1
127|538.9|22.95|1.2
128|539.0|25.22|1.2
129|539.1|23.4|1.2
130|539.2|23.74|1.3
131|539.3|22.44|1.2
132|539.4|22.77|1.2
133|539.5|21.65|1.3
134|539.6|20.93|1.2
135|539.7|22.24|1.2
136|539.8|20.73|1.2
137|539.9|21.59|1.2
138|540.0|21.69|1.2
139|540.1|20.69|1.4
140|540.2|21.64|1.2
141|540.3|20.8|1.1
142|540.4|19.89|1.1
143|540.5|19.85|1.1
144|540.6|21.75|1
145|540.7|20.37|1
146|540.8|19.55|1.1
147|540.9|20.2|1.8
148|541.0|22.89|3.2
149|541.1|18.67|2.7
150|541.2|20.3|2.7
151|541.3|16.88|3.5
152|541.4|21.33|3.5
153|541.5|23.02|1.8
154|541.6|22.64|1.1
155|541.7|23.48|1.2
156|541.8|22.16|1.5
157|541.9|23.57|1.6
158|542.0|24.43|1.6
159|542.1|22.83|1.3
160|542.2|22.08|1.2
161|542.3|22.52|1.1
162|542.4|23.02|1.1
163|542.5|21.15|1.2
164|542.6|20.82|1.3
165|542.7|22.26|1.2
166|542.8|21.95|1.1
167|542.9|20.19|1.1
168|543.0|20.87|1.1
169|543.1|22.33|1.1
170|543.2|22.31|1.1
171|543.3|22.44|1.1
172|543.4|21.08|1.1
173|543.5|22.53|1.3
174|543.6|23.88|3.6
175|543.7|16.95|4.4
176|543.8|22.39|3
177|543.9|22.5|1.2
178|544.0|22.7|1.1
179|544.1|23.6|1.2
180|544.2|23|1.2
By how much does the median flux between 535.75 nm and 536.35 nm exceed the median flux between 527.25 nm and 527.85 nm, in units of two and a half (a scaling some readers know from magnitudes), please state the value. 1.1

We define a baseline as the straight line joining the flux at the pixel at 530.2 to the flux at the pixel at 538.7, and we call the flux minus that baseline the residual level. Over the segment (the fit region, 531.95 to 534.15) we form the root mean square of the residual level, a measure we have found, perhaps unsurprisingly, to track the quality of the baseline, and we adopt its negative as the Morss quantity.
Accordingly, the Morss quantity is -2.6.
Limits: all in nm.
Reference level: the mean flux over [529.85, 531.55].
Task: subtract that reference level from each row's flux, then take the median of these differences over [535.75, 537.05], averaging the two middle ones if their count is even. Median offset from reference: 0.2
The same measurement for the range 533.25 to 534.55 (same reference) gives -0.2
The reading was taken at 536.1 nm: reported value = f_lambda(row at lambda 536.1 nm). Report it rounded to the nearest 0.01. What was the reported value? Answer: 23.54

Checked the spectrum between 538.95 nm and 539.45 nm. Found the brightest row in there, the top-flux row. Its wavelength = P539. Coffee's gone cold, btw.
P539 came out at 539.0 nm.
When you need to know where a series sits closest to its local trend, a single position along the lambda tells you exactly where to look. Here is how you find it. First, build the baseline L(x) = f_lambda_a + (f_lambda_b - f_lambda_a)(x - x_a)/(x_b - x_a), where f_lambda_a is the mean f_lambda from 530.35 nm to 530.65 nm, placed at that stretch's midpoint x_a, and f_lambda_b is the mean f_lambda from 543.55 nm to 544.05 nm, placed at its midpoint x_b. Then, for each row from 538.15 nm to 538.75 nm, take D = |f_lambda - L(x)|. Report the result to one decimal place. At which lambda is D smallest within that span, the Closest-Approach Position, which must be 538.4 nm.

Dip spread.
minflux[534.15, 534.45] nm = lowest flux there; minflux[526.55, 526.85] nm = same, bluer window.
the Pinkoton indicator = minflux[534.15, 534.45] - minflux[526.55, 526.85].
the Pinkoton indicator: 4.1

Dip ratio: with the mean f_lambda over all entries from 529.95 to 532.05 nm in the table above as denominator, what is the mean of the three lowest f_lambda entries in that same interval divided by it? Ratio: 0.92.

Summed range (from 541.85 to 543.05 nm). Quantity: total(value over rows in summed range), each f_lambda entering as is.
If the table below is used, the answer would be 266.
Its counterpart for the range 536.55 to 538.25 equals 380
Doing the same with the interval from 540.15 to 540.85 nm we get 144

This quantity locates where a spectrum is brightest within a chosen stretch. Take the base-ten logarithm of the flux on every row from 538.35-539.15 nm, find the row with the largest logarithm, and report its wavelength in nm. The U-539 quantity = 539.0 nm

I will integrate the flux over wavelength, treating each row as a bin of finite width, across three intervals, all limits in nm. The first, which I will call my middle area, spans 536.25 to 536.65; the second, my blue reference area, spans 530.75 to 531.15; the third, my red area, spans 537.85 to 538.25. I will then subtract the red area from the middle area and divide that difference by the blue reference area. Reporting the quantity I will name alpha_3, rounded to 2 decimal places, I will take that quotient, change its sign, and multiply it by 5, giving -0.10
